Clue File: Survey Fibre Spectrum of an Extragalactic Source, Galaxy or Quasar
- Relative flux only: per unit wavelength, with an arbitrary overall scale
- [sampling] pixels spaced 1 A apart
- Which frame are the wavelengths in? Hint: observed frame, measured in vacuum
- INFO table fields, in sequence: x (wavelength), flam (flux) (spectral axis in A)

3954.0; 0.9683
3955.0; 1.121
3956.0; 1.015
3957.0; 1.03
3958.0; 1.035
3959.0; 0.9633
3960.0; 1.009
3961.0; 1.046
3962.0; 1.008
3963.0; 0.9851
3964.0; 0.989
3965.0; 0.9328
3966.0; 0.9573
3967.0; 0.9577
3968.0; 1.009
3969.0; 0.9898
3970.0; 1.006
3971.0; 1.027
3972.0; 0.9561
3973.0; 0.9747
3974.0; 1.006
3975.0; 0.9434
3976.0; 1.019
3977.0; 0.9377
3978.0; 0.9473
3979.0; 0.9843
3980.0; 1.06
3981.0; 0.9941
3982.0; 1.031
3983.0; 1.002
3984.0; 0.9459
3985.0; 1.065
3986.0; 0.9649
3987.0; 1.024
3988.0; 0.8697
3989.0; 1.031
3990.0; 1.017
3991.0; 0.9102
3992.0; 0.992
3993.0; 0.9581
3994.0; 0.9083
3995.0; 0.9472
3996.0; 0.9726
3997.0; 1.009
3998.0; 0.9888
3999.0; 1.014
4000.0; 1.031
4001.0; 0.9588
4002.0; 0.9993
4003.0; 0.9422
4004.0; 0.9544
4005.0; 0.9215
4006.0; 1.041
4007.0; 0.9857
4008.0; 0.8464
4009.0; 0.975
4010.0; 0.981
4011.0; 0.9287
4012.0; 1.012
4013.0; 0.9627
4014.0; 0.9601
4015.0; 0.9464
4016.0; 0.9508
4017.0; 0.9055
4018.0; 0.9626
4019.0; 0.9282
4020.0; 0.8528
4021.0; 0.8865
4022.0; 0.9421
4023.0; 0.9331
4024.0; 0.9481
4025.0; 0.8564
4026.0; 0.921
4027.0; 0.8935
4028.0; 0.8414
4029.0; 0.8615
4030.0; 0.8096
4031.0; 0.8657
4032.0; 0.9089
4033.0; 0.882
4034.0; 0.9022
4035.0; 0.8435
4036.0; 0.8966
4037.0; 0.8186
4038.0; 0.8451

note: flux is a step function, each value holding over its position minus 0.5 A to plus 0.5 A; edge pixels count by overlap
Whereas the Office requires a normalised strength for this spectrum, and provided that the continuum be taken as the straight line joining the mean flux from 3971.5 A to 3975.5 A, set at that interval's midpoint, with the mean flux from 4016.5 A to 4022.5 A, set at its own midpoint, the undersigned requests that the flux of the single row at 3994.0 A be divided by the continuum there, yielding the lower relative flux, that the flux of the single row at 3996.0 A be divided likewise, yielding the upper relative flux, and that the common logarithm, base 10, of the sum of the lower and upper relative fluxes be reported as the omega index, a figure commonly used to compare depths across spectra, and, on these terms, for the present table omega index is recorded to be 0.300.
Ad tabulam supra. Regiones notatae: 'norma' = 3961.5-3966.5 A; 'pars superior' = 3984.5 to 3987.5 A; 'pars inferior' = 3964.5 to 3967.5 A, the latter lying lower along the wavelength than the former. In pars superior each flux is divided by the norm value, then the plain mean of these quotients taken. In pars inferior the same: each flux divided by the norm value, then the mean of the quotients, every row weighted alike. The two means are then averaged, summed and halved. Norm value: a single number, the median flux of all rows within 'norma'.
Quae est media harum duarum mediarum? 1.00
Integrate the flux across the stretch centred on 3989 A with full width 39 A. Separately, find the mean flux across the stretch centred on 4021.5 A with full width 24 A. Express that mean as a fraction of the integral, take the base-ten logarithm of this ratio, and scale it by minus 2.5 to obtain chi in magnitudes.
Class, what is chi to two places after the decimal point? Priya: 4.05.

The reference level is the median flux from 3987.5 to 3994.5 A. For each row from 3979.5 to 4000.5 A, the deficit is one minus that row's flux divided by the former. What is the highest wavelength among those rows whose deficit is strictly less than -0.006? 4000.0 A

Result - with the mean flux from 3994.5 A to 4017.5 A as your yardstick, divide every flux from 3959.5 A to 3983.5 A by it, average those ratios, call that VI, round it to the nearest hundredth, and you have 1.02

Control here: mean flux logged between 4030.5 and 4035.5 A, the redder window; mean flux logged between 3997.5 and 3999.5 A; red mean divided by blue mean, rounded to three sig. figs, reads 0.879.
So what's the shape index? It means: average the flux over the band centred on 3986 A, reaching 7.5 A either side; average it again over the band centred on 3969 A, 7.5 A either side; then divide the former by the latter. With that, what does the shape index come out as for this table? 1.01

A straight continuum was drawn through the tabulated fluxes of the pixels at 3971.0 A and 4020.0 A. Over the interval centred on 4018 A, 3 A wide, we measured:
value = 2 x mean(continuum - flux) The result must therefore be -0.14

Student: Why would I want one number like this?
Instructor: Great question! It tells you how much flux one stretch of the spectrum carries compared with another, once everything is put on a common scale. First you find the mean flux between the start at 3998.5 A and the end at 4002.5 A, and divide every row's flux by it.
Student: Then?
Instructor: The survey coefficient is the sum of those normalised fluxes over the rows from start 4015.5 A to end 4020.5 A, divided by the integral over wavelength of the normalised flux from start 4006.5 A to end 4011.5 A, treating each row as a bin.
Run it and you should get 0.98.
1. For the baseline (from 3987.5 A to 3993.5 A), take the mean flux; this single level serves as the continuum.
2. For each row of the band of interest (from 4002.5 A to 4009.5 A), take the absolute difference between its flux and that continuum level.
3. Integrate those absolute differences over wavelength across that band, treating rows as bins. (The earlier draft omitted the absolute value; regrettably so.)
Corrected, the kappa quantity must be 0.30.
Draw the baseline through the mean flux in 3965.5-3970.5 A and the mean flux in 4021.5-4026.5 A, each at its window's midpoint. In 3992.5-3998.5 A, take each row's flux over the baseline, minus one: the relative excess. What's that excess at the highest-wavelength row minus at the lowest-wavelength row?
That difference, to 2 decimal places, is 0.04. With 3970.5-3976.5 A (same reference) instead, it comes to 0.00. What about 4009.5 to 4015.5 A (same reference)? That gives -0.03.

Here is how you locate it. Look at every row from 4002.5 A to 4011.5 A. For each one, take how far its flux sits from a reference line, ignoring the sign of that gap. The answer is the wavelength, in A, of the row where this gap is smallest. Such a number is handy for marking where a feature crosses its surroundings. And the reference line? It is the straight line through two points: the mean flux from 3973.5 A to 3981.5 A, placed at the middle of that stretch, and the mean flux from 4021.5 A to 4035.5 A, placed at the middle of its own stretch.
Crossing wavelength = 4003.0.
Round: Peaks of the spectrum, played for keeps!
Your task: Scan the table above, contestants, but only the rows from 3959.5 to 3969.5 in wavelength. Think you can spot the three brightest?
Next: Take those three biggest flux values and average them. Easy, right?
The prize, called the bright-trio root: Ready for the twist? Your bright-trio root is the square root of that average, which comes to 1.011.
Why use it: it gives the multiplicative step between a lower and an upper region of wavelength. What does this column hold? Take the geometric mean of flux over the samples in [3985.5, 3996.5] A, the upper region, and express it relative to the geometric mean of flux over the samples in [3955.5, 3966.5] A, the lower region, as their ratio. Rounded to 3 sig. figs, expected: 0.965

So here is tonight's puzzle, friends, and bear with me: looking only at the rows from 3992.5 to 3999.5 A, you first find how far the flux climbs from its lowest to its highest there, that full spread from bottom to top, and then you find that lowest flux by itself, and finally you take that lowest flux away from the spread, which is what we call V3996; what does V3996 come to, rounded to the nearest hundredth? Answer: -0.80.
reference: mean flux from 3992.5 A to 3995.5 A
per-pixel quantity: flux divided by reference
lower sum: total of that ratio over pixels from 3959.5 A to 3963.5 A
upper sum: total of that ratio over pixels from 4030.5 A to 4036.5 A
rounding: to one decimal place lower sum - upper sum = -1.3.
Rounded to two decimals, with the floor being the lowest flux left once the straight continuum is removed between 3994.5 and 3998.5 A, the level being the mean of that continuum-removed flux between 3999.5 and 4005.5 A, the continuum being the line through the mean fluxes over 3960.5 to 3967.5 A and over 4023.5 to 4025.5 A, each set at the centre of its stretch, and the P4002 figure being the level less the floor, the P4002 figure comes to 0.03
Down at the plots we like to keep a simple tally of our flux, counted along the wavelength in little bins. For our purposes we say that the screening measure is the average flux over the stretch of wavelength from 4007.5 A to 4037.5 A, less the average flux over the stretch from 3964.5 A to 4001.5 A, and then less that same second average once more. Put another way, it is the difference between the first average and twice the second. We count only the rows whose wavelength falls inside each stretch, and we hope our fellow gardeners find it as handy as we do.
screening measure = -1.06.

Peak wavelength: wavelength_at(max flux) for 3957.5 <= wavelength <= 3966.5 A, 3961.0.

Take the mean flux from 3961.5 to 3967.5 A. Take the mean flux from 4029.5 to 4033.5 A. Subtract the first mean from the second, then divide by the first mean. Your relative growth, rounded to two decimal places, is -0.11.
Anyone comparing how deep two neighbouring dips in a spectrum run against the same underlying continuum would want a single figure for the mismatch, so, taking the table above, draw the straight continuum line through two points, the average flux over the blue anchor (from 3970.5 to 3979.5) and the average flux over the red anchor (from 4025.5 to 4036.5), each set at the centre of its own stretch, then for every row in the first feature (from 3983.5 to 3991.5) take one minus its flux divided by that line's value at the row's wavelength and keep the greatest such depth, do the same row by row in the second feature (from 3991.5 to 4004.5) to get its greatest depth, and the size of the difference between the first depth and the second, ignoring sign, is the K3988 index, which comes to 0.05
